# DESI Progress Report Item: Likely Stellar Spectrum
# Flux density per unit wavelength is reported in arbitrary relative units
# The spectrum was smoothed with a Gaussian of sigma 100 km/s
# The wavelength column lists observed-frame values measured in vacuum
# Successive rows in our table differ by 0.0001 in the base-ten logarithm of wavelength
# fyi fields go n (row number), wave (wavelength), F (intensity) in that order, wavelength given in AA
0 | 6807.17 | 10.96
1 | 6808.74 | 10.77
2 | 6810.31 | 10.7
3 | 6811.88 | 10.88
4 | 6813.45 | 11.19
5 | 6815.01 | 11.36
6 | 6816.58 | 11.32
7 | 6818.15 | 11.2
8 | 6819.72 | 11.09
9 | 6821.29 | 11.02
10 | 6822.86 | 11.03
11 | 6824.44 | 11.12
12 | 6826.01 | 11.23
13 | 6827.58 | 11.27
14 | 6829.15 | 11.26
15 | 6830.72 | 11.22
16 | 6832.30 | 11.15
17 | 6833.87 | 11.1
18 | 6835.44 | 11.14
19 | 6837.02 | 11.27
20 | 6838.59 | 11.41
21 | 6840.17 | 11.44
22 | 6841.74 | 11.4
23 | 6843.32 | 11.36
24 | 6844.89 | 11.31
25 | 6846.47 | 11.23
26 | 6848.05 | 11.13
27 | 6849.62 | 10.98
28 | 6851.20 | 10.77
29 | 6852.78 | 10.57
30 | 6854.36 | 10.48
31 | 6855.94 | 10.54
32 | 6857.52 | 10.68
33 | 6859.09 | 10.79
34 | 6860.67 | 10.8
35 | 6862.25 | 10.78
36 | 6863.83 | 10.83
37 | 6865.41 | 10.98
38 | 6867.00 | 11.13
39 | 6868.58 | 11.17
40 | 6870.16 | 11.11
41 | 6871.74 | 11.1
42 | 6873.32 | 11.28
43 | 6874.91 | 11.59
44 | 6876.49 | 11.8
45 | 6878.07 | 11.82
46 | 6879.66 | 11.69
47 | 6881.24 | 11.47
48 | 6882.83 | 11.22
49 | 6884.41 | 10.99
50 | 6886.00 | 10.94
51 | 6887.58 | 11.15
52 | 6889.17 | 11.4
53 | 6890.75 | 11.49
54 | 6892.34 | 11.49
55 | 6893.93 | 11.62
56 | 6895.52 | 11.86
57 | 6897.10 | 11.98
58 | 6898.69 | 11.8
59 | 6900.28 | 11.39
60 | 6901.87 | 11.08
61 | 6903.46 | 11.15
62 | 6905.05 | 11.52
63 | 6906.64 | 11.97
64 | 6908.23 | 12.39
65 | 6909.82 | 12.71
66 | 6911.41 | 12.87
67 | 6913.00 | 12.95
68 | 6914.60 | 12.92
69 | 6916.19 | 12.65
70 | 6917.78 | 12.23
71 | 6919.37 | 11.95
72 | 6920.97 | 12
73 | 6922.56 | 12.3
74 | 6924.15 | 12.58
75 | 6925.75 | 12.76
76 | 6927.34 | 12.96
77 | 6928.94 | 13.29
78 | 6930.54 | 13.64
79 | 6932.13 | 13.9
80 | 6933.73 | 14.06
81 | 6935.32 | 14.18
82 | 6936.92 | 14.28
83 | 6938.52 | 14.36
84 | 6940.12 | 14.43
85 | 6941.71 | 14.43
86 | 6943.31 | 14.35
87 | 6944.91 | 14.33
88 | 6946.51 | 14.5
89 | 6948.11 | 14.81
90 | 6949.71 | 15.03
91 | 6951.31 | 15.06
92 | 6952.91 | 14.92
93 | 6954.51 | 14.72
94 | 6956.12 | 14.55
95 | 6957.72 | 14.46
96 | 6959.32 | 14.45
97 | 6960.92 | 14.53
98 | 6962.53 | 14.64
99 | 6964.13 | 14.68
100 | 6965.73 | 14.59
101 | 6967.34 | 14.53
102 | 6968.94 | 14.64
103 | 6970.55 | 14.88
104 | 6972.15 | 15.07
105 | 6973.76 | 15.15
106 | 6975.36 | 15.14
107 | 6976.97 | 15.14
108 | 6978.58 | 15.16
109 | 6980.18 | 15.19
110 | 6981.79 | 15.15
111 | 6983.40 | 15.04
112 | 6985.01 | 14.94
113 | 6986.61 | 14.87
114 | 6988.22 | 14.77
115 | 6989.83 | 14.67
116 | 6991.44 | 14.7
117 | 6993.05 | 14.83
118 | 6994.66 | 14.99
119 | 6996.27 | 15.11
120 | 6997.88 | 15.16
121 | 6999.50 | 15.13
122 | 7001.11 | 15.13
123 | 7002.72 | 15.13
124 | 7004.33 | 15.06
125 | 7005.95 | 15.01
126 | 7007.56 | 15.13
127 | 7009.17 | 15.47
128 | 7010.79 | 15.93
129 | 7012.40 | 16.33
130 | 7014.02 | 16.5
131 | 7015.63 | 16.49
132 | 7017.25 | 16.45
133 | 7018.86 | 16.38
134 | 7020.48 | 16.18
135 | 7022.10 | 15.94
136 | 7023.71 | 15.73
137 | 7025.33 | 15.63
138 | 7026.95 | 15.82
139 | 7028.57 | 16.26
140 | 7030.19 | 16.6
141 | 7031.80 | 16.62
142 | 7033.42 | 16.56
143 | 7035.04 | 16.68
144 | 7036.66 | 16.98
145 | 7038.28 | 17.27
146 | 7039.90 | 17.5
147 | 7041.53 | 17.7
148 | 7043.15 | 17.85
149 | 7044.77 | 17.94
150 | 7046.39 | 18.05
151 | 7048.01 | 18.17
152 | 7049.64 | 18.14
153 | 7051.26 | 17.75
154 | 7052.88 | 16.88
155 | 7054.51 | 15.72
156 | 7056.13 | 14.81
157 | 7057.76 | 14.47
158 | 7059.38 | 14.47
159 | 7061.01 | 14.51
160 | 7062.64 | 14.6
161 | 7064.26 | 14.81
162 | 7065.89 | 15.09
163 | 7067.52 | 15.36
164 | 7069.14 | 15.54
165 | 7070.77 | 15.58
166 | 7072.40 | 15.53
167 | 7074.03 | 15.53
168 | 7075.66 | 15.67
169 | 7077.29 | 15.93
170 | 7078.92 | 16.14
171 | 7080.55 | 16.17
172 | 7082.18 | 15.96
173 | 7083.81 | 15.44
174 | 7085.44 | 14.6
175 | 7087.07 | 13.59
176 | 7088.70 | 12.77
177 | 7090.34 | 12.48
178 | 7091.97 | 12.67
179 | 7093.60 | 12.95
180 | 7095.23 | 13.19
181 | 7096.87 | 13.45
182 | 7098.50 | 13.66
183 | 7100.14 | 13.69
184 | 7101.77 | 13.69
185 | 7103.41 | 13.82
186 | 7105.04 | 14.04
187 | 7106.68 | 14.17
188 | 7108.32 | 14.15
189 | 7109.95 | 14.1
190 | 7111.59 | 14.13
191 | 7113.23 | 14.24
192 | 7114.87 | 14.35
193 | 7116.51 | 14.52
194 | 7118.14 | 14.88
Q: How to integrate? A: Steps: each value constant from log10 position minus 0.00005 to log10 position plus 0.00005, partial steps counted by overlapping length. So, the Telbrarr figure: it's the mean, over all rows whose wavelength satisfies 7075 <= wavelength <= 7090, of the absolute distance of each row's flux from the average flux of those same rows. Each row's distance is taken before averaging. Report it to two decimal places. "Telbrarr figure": 0.99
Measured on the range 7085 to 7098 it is 0.50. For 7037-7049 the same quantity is 0.25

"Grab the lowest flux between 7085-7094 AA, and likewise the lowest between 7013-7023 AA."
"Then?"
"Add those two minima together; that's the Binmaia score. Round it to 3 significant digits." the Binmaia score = 28.4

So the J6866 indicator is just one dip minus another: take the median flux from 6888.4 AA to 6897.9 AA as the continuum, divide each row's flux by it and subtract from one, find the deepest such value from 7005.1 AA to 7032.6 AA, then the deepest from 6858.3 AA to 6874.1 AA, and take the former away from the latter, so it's 0.37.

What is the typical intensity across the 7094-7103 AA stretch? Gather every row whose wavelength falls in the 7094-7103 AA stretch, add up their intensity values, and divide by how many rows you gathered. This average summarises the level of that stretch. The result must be 13.5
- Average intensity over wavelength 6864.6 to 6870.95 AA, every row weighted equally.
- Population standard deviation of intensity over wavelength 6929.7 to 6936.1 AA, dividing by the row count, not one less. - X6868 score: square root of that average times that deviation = 1.50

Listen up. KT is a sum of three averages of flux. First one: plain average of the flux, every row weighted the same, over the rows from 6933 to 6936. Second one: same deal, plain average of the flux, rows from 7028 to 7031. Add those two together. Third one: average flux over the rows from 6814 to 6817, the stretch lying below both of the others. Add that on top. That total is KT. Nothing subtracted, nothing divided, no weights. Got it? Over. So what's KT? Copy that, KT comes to 42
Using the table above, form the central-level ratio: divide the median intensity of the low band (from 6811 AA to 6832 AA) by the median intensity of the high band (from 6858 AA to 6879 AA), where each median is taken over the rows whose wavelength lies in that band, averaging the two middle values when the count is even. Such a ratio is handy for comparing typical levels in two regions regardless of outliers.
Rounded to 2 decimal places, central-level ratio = 1.01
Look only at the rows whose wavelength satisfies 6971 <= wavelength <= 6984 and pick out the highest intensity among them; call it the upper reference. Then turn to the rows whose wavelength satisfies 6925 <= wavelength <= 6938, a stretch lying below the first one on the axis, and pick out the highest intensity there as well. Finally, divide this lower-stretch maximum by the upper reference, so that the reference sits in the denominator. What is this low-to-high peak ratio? 0.94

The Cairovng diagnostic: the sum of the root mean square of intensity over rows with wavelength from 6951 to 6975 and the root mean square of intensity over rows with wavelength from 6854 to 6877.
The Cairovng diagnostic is 26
